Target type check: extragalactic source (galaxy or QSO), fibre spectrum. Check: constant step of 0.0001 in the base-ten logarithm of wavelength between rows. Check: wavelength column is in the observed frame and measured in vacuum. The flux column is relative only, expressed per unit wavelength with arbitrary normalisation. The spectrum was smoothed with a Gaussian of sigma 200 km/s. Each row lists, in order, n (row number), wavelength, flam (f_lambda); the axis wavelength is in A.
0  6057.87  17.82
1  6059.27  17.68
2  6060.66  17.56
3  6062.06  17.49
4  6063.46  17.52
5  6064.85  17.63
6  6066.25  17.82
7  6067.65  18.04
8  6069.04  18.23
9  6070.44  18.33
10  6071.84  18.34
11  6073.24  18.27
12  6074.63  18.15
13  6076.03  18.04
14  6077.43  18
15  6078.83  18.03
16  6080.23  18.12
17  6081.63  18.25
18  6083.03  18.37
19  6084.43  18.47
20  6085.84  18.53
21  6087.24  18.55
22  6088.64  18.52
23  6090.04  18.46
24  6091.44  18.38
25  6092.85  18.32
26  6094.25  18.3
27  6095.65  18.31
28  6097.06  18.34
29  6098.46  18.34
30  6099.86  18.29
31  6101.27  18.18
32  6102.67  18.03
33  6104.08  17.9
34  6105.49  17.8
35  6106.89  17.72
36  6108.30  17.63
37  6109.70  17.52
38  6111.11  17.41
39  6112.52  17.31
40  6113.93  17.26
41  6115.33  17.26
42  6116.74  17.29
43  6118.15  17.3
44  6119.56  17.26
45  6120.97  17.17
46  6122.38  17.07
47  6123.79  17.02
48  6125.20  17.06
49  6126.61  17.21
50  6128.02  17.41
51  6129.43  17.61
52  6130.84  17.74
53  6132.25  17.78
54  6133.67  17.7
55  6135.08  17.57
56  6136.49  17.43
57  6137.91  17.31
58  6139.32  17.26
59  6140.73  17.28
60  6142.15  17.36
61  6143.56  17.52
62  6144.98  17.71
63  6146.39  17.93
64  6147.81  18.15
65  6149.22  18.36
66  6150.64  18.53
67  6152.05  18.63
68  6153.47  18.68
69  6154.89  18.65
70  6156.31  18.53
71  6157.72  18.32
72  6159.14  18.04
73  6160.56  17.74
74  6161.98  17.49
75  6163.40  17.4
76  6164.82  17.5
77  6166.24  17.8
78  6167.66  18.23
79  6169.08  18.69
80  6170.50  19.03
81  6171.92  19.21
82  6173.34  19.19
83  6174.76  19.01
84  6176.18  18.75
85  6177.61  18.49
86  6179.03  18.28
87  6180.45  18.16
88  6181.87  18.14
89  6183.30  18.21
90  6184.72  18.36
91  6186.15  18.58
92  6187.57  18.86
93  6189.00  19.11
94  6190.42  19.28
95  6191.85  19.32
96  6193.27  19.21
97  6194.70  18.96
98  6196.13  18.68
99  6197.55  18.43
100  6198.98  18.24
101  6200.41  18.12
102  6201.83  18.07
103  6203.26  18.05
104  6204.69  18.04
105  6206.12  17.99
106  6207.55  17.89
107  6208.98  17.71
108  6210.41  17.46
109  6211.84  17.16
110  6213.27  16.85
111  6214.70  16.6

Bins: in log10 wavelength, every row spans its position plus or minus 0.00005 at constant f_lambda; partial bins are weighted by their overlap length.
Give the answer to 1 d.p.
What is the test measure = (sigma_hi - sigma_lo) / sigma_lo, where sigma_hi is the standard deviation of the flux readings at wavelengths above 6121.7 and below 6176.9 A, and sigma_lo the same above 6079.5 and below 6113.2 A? 0.7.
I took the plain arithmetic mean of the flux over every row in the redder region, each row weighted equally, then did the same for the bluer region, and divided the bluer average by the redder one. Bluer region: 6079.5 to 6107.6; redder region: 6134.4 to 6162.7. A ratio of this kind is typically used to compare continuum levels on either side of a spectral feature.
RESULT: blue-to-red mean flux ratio 1.02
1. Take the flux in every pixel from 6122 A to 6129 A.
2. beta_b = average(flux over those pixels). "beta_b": 17.2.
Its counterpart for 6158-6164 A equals 17.7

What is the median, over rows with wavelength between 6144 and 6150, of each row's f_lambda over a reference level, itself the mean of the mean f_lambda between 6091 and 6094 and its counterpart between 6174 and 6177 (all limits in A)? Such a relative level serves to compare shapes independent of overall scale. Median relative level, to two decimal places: 0.97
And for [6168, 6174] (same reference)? 1.03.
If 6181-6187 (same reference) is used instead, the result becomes 0.98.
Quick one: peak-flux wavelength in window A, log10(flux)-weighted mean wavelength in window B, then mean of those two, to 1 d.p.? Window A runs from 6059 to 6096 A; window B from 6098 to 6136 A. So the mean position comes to 6102.0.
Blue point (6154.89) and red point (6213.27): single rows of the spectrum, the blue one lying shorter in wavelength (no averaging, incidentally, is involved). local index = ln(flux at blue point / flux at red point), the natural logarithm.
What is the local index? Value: 0.10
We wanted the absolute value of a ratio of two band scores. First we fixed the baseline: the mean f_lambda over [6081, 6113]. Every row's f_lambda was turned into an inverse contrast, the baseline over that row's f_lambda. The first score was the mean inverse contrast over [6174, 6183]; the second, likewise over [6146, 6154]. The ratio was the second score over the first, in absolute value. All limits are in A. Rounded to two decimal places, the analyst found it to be 1.00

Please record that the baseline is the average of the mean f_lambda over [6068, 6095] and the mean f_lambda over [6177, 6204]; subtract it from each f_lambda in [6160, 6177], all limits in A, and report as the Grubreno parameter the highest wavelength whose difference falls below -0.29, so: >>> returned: 6166.24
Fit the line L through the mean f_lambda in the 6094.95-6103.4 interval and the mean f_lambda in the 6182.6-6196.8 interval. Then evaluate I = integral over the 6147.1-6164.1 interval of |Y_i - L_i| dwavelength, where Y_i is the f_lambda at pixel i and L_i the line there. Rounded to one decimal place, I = 7.4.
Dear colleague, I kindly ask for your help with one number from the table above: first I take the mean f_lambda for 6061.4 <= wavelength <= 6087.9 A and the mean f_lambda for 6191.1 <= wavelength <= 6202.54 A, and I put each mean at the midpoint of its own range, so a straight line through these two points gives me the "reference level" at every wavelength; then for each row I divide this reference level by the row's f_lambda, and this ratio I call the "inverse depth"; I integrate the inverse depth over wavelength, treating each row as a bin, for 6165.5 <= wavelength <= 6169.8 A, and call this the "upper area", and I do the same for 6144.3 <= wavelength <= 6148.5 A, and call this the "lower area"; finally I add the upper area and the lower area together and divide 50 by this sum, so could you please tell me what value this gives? 5.76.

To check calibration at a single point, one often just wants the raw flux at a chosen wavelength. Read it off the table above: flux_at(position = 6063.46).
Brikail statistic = 17.52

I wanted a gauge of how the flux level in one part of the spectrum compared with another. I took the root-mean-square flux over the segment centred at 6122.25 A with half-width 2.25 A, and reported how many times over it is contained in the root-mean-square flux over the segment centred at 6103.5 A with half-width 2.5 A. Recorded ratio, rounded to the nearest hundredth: 1.05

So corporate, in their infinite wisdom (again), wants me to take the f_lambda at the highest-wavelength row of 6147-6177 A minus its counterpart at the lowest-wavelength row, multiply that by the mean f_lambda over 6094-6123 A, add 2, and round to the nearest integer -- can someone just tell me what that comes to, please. 13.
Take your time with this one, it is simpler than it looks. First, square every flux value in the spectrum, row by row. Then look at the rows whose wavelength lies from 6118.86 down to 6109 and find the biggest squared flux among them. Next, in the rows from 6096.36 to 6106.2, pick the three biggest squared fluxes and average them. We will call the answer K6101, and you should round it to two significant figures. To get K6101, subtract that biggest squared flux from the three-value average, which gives 29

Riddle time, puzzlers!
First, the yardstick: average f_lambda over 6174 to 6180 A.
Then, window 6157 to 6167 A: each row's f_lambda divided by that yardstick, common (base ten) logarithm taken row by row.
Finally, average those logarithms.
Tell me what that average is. -0.021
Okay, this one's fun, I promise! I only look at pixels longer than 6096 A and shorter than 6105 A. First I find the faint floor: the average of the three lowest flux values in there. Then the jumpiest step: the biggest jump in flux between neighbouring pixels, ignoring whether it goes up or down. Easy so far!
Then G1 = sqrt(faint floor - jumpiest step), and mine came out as 4.229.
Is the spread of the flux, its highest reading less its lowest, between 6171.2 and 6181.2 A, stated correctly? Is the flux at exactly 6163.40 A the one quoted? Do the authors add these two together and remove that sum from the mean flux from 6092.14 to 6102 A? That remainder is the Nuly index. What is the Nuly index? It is -0.15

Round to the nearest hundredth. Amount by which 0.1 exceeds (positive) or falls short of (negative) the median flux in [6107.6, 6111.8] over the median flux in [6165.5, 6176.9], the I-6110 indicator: -0.83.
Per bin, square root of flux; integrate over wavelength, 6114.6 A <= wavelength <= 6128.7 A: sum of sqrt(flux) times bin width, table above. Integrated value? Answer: 58.5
